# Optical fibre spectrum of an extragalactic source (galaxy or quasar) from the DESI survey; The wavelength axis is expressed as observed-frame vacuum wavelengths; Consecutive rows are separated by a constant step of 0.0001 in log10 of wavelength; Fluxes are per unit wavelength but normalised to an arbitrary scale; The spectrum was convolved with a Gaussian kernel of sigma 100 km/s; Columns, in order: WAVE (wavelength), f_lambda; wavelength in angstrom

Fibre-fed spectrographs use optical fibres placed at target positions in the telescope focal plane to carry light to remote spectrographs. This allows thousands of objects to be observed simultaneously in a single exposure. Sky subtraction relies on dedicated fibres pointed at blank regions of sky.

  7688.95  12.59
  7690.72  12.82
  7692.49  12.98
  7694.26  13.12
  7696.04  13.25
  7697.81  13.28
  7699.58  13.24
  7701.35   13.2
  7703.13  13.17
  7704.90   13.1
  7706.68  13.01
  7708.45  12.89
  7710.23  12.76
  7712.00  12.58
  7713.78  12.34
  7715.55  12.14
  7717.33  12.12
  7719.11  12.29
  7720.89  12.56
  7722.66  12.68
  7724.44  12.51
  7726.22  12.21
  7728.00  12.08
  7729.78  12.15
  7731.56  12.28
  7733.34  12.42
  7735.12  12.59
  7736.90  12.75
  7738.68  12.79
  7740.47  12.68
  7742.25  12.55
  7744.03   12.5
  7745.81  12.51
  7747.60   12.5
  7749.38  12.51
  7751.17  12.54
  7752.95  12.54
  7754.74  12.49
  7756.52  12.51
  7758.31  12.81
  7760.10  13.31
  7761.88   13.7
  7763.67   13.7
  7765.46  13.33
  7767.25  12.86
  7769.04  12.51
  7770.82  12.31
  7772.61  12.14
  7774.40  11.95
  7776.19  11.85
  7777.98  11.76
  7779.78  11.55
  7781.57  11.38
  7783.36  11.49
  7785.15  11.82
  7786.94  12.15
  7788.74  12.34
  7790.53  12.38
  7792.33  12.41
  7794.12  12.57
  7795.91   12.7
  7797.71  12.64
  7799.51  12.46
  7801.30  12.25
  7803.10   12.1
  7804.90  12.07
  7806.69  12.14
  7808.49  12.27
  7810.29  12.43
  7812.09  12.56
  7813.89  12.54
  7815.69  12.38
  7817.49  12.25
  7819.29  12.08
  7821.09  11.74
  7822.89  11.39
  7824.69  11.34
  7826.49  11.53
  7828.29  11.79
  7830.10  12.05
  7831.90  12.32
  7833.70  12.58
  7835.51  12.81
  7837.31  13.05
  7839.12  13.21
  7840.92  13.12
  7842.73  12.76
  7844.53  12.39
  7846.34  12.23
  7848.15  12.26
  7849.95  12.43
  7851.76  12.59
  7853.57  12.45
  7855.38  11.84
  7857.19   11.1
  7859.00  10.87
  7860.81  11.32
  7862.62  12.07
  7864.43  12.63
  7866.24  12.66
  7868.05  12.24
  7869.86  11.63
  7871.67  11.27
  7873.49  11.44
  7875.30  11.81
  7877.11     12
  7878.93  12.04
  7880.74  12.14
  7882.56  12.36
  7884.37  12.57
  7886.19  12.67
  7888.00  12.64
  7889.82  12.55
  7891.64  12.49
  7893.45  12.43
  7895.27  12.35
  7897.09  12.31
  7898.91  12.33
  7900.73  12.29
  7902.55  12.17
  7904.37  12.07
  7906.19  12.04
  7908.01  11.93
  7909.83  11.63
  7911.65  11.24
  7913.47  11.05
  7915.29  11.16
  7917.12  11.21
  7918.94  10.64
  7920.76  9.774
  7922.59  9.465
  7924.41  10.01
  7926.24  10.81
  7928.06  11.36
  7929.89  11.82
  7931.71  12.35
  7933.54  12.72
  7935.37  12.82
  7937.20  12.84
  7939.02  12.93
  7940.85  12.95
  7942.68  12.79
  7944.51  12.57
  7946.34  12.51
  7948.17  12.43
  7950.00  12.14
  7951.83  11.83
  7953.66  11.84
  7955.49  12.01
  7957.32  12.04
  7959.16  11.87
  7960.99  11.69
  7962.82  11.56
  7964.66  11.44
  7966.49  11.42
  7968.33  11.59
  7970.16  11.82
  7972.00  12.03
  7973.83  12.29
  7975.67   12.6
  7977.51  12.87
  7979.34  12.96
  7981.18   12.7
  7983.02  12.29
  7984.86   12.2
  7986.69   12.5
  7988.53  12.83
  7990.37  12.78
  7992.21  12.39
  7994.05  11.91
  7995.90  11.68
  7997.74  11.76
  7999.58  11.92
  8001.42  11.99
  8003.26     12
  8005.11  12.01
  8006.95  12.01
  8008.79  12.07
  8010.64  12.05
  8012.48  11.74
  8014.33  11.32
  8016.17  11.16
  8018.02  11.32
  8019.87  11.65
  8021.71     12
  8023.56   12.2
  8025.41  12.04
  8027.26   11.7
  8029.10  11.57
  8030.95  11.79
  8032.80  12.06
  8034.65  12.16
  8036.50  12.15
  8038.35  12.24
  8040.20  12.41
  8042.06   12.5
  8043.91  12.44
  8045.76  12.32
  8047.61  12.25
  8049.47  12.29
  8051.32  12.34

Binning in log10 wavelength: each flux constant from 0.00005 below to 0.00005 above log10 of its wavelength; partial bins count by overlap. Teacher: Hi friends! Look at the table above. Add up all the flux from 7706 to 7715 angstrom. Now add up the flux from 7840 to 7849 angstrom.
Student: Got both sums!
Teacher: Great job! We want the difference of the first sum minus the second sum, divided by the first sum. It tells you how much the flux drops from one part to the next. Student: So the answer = 0.013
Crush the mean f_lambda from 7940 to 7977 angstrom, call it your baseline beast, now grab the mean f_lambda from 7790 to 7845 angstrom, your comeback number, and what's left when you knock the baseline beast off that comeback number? 0.26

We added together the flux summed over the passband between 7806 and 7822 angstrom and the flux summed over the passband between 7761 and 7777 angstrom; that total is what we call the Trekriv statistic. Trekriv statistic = 225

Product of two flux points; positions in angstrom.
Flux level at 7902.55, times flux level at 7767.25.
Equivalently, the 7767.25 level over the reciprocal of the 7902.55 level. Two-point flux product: 157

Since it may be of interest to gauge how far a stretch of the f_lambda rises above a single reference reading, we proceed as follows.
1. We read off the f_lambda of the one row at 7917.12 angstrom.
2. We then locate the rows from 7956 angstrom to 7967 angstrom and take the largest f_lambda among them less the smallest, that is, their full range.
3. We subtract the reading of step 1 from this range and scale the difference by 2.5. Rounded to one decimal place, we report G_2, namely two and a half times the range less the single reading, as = -26.5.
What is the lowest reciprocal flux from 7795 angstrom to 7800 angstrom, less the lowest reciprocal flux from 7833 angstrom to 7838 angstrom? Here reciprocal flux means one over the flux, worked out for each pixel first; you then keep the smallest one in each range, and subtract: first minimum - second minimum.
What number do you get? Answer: 0.0021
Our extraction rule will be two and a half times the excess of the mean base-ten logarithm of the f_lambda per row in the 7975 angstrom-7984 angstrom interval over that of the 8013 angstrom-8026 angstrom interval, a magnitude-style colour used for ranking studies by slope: 0.09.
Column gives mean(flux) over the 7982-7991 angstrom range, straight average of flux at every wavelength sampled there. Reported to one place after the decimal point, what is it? 12.5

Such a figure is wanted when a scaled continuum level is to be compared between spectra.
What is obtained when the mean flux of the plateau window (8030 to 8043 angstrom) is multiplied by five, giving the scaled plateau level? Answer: 60.9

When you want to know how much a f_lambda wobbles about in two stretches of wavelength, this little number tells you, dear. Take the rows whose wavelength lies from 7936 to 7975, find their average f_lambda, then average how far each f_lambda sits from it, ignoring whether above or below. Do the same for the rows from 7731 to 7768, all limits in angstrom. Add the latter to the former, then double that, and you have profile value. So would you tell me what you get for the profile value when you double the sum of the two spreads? 1.44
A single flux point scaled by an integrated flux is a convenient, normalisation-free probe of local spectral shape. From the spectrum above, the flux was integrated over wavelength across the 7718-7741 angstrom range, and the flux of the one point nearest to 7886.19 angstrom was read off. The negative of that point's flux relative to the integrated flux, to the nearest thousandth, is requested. -0.044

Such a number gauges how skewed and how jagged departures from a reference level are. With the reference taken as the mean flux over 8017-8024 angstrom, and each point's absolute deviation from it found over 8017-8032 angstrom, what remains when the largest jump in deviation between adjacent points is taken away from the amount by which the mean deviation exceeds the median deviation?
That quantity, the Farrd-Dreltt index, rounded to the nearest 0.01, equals -0.32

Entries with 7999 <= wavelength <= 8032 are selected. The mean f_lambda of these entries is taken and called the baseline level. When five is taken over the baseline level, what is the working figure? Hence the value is 0.423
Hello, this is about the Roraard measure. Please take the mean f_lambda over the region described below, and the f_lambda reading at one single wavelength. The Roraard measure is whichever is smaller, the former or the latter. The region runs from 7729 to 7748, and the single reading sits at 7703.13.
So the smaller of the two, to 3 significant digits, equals 12.5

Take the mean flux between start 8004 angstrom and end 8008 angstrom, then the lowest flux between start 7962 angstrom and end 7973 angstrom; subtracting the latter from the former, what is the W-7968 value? 0.59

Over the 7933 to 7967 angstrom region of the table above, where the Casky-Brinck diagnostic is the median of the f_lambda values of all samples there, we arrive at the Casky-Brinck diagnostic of 12.1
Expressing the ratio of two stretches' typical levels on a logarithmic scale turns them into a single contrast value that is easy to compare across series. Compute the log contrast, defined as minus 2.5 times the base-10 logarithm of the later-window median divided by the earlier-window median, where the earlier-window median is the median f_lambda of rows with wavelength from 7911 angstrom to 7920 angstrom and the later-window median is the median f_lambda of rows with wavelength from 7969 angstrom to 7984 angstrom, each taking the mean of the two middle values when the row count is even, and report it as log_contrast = -0.12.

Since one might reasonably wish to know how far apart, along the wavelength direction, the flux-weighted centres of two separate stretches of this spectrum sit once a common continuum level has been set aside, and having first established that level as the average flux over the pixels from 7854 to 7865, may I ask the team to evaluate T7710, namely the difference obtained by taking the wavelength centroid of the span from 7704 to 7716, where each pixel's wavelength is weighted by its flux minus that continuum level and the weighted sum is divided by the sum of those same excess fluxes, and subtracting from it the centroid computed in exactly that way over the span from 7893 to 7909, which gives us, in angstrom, -190.3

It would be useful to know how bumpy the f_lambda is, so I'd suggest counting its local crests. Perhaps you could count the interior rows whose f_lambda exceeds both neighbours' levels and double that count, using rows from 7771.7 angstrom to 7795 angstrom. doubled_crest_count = 0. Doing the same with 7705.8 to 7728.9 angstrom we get 2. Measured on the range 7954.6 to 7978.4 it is 2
